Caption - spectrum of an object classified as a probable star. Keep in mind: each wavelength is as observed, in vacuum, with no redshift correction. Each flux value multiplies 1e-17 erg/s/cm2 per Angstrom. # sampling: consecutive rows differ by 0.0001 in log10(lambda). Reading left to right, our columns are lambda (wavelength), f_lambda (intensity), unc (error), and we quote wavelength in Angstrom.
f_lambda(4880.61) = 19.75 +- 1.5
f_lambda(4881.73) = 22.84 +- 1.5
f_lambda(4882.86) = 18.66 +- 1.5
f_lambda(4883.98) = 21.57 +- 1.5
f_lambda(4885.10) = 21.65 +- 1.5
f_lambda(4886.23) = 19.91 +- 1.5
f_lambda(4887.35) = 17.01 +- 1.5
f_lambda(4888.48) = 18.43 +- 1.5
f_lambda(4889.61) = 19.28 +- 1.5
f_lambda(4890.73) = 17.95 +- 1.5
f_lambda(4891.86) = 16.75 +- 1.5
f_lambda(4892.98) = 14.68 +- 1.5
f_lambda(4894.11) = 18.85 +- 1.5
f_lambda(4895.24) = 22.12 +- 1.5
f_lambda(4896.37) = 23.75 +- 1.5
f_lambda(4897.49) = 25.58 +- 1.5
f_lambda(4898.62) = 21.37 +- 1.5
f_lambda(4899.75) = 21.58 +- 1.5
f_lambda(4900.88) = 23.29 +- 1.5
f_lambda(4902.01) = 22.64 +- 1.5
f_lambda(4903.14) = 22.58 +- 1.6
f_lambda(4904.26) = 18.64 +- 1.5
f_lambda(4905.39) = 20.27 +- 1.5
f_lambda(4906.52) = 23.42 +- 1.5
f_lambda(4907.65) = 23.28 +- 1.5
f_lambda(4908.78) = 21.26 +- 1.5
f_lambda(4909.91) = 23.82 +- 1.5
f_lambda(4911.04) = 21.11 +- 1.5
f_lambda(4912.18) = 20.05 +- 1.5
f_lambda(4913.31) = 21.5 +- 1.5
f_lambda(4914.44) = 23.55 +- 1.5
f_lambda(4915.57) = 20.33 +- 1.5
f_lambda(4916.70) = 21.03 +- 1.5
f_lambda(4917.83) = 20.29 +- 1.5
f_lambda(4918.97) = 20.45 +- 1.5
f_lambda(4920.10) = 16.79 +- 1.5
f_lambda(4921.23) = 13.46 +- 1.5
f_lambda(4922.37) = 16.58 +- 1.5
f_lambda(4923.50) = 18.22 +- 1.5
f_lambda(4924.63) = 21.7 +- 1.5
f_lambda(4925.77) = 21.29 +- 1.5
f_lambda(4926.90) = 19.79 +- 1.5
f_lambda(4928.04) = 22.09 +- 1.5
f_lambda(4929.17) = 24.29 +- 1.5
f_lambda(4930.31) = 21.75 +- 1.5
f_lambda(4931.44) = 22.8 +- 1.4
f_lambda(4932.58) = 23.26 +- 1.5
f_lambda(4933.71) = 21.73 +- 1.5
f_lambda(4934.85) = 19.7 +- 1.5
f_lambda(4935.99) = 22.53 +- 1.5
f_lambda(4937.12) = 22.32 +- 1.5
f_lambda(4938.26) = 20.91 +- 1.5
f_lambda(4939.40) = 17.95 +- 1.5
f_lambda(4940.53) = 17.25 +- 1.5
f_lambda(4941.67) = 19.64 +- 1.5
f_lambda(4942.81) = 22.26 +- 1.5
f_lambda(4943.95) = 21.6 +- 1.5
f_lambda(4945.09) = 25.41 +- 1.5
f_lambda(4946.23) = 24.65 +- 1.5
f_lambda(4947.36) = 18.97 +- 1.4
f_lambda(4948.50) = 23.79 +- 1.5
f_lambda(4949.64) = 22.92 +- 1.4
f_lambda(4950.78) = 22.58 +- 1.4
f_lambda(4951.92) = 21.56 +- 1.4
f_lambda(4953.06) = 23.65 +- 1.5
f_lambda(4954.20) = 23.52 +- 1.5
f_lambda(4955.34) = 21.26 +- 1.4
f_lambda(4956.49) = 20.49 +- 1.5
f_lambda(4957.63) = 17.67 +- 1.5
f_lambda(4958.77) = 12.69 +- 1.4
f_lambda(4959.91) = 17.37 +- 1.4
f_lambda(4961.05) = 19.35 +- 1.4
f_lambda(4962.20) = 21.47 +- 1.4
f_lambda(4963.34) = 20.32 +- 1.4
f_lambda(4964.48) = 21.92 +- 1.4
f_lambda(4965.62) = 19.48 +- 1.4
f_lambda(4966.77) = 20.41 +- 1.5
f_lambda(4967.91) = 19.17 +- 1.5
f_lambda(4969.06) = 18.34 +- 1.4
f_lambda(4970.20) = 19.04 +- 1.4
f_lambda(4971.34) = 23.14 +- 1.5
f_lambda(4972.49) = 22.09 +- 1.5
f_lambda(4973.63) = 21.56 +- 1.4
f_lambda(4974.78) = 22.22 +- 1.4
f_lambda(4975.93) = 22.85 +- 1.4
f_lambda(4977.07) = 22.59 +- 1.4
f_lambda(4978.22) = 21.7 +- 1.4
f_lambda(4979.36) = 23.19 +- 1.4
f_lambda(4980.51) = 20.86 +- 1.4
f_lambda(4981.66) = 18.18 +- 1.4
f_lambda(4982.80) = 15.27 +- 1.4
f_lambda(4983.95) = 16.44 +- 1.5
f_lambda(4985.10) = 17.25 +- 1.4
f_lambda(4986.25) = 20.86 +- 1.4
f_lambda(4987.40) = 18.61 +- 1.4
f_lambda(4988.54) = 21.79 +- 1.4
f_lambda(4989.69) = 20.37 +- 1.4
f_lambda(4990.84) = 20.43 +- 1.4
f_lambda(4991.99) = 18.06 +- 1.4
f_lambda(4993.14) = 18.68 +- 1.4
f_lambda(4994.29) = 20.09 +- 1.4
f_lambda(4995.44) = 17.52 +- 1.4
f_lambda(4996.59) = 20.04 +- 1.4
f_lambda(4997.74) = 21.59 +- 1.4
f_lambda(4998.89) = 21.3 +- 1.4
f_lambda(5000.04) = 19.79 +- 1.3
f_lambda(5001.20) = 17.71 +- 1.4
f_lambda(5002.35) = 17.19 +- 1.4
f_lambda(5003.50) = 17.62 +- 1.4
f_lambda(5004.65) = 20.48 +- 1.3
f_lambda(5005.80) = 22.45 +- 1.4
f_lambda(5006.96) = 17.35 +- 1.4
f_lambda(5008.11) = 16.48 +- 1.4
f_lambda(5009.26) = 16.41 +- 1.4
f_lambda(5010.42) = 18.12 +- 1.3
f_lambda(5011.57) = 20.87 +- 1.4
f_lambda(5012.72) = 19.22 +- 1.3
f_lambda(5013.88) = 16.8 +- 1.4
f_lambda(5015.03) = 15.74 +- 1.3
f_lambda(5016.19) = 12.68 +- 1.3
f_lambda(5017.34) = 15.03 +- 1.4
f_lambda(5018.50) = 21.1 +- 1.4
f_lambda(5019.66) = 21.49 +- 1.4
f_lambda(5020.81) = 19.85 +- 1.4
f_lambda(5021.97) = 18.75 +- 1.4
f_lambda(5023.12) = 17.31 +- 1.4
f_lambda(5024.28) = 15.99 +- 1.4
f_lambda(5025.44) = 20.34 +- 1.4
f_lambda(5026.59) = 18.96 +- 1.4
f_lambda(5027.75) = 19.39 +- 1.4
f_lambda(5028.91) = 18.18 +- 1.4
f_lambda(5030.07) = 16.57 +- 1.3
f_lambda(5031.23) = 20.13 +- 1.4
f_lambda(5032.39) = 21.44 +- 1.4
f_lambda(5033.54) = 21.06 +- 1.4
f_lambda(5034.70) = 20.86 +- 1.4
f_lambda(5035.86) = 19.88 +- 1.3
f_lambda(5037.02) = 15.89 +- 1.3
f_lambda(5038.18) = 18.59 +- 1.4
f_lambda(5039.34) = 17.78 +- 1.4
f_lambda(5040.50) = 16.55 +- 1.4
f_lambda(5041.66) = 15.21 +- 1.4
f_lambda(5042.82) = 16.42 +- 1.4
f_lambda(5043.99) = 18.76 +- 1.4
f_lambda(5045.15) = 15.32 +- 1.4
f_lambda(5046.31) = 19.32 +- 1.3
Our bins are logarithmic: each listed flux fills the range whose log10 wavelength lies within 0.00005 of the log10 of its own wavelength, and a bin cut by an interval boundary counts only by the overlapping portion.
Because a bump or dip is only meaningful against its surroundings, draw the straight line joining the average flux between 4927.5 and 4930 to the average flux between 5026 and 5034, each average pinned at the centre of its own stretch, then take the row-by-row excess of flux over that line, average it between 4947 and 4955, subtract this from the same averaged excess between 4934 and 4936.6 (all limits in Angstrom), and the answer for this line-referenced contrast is -2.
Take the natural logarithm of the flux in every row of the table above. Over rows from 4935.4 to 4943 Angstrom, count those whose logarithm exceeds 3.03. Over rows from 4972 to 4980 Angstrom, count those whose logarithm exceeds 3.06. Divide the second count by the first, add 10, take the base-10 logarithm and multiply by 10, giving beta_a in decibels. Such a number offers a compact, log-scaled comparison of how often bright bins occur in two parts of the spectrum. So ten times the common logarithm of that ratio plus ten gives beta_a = 10.7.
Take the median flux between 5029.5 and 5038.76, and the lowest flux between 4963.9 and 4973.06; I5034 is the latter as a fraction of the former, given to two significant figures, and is 0.92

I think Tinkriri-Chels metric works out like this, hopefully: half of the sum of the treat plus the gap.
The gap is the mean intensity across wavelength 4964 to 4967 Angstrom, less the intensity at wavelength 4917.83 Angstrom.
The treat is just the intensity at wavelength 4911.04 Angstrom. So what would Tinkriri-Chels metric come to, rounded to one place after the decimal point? 10.7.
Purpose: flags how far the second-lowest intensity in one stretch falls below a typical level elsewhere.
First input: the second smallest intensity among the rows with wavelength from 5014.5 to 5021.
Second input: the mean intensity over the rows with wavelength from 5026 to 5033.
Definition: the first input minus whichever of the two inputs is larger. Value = -4.1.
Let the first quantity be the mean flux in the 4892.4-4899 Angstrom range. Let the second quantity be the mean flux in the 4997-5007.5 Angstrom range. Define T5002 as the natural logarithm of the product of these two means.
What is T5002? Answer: 6.02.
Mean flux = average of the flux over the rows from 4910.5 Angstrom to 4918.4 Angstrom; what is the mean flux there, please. 21.1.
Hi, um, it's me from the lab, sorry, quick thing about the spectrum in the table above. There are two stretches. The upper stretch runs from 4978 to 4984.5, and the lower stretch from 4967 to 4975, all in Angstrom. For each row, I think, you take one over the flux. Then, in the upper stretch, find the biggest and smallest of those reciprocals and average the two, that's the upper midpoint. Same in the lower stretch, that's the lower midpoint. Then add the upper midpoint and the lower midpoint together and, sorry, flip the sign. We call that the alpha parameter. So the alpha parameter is -0.103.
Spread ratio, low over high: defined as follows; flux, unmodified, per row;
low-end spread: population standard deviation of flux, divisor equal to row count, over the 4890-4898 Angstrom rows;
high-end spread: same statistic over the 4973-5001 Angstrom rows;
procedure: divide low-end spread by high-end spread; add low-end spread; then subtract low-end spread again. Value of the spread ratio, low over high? 1.76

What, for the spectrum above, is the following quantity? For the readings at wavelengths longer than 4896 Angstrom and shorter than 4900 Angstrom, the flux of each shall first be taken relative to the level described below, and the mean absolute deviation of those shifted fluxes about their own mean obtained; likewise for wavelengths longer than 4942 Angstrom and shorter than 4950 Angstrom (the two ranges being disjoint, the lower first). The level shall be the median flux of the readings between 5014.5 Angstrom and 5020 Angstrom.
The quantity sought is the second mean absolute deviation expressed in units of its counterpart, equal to 1.00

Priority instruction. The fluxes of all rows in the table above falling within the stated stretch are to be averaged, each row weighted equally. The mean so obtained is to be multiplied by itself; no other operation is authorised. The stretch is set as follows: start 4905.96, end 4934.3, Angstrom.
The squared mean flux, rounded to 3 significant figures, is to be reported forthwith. 439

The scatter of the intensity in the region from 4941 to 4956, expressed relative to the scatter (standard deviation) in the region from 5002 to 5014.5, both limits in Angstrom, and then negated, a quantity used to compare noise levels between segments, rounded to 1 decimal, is -0.9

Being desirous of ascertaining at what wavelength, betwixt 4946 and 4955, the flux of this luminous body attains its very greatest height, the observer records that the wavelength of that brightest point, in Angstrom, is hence 4946.23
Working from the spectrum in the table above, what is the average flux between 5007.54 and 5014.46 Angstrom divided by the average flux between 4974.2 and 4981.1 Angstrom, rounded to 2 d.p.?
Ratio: 0.81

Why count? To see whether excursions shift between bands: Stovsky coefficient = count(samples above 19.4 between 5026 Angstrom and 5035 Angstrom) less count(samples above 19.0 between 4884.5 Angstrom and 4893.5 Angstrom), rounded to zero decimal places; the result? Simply 1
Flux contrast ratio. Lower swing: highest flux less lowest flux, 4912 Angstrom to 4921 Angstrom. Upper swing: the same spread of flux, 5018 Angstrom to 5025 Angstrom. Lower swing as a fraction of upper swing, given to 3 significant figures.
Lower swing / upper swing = 1.23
